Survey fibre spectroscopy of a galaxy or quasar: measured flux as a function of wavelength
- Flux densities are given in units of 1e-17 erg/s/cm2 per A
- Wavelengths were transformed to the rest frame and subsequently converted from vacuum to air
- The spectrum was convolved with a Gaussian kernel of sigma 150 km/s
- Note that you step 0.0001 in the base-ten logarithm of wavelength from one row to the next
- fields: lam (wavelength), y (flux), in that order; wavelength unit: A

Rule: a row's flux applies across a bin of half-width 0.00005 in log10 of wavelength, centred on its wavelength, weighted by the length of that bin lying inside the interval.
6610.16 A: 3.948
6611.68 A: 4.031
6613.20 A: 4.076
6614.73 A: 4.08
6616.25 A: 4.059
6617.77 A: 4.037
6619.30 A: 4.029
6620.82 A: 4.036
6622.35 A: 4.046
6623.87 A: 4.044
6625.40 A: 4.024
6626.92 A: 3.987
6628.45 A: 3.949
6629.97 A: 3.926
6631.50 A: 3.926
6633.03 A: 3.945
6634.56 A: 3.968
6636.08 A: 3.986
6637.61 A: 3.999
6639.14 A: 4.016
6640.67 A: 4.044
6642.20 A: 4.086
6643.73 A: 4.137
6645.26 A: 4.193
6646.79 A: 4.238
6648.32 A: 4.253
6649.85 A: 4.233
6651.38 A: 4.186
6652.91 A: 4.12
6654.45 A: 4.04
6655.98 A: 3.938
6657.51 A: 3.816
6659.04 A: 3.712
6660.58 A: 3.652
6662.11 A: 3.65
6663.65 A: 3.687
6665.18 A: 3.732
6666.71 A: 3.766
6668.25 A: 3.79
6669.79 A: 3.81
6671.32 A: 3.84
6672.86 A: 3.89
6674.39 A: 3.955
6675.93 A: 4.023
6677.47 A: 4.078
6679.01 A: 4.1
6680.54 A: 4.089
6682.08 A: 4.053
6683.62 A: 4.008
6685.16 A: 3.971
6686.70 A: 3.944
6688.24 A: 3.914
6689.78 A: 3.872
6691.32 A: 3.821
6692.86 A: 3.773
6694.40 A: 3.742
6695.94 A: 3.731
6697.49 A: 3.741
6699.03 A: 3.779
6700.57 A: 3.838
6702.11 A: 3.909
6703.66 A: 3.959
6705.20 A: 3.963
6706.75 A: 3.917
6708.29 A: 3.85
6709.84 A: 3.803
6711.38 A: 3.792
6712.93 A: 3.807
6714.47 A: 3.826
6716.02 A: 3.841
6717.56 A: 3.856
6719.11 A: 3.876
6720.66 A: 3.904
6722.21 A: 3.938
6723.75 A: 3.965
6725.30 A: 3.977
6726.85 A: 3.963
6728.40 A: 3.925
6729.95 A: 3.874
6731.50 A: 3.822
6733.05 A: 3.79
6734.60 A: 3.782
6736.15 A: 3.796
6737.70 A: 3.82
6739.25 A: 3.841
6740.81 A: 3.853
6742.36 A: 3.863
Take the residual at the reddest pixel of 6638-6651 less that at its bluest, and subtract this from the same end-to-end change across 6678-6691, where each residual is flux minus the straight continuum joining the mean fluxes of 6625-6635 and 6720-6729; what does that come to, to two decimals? -0.44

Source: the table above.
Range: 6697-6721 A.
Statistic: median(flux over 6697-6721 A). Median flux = 3.85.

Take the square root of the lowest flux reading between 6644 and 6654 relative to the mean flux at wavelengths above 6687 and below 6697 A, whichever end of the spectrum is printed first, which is 1.04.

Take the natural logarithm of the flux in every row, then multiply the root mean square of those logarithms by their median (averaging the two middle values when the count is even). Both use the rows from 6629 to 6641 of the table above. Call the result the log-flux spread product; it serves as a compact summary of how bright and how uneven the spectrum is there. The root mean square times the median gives 1.91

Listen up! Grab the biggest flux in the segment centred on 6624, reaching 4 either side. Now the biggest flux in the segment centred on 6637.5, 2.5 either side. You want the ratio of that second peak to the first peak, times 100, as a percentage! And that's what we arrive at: 99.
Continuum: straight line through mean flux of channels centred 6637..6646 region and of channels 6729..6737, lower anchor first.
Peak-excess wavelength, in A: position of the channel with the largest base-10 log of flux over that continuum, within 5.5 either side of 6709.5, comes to 6705.20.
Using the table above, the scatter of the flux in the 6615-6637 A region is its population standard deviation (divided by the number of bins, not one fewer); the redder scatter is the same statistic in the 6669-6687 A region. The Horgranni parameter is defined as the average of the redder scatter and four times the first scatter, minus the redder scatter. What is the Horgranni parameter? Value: 0.05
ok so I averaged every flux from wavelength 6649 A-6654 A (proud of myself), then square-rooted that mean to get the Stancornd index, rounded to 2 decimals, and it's 2.04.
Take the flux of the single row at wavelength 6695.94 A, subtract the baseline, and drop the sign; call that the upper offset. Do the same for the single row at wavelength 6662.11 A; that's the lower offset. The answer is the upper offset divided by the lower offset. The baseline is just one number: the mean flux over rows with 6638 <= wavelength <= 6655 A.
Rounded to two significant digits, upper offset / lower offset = 0.83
